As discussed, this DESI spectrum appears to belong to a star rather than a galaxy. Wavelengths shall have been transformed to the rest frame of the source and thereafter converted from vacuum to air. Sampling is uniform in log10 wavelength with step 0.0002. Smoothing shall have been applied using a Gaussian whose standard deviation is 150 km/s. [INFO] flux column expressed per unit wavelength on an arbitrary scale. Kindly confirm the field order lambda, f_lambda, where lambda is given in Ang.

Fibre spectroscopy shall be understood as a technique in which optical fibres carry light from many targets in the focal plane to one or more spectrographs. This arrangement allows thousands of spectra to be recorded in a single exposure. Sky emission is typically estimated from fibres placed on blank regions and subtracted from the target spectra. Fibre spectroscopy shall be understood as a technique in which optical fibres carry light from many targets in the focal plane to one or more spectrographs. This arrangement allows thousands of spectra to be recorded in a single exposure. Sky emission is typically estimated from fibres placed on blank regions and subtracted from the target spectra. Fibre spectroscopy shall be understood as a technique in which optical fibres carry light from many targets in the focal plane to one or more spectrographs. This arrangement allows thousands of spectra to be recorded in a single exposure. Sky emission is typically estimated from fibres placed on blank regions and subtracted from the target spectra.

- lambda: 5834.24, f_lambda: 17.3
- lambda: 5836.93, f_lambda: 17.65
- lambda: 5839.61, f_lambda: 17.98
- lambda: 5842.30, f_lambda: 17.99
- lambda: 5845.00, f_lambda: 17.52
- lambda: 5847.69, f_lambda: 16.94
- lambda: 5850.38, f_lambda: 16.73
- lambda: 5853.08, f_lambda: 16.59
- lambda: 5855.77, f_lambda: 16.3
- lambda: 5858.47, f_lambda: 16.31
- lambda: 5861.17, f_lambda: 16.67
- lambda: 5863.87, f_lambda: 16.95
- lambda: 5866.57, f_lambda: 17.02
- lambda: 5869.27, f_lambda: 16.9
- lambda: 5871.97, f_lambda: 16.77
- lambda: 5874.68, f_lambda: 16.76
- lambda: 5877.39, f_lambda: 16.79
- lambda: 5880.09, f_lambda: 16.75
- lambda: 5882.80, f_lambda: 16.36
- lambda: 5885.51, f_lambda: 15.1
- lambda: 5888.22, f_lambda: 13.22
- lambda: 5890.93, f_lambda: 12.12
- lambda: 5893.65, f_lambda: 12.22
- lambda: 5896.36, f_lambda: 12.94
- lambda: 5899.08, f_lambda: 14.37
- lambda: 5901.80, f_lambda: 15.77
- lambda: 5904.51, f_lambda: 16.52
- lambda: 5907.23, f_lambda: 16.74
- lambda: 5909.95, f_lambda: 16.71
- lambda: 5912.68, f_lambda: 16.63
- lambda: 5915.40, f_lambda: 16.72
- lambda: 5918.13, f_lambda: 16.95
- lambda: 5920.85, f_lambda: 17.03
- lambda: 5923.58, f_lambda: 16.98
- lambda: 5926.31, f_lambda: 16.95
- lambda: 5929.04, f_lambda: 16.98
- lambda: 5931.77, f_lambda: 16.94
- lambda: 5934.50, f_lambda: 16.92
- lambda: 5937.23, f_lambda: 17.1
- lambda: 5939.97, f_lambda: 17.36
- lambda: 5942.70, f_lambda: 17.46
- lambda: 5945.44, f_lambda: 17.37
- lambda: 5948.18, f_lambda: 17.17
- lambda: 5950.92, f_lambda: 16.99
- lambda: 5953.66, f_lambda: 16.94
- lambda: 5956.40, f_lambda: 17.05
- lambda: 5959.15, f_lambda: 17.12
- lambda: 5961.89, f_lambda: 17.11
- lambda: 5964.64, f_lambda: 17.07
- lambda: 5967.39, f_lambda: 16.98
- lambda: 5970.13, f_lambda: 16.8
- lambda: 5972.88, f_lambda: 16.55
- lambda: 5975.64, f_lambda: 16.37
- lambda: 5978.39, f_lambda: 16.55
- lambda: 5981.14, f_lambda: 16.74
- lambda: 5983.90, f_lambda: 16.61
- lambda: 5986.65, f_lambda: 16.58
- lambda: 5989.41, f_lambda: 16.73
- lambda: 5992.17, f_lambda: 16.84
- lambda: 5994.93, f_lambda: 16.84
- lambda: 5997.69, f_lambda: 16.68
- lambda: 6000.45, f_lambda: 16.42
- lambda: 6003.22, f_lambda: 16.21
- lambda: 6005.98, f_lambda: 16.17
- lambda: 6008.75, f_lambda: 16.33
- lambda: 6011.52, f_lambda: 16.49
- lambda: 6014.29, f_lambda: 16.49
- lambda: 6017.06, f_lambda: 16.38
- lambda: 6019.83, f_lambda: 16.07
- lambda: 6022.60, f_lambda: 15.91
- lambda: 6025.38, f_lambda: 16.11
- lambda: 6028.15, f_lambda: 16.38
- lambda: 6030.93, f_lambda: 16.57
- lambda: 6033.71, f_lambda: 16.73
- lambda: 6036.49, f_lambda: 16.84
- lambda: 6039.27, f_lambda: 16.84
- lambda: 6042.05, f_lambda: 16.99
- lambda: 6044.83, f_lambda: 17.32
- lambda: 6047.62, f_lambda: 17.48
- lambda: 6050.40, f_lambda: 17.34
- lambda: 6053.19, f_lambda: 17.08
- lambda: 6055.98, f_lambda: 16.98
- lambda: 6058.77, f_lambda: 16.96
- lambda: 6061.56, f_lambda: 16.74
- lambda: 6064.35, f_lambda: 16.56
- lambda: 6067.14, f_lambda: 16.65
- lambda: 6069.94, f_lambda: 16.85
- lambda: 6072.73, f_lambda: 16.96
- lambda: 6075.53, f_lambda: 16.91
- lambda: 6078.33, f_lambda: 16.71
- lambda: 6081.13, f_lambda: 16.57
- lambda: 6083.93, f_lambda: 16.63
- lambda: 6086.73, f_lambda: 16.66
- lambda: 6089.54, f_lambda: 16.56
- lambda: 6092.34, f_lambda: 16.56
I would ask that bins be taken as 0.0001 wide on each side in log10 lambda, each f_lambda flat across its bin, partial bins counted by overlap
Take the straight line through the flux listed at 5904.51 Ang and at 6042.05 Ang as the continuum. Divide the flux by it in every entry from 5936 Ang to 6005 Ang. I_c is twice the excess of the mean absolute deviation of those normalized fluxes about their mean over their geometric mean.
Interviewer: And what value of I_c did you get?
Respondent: -1.98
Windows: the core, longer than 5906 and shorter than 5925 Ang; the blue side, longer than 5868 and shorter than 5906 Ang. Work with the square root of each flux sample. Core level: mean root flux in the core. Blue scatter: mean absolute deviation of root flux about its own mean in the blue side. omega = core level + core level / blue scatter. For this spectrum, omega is 24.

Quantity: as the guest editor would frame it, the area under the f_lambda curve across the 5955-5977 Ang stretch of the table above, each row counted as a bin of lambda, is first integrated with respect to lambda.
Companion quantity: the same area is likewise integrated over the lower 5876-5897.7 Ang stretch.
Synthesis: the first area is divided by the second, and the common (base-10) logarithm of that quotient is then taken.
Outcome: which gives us 0.074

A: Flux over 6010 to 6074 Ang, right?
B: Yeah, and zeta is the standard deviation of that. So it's 0.40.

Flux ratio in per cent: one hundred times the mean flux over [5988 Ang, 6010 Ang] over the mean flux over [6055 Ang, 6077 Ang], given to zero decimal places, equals 98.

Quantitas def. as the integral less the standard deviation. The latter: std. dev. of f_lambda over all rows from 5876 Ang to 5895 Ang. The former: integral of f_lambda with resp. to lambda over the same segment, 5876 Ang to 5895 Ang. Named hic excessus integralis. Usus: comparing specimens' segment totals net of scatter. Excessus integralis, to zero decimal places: 276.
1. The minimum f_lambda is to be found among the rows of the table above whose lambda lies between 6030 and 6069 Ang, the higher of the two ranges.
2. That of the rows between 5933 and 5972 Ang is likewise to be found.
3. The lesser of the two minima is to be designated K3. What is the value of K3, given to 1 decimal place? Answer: 16.6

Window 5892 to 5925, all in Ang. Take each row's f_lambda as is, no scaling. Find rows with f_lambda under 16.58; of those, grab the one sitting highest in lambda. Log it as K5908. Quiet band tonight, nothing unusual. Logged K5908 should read 5904.51 Ang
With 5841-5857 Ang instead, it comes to 5855.77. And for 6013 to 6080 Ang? 6064.35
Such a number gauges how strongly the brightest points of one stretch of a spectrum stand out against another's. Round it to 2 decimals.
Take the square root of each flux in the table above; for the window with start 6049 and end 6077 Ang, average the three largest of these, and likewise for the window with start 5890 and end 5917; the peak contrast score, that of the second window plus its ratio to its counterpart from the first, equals 5.08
